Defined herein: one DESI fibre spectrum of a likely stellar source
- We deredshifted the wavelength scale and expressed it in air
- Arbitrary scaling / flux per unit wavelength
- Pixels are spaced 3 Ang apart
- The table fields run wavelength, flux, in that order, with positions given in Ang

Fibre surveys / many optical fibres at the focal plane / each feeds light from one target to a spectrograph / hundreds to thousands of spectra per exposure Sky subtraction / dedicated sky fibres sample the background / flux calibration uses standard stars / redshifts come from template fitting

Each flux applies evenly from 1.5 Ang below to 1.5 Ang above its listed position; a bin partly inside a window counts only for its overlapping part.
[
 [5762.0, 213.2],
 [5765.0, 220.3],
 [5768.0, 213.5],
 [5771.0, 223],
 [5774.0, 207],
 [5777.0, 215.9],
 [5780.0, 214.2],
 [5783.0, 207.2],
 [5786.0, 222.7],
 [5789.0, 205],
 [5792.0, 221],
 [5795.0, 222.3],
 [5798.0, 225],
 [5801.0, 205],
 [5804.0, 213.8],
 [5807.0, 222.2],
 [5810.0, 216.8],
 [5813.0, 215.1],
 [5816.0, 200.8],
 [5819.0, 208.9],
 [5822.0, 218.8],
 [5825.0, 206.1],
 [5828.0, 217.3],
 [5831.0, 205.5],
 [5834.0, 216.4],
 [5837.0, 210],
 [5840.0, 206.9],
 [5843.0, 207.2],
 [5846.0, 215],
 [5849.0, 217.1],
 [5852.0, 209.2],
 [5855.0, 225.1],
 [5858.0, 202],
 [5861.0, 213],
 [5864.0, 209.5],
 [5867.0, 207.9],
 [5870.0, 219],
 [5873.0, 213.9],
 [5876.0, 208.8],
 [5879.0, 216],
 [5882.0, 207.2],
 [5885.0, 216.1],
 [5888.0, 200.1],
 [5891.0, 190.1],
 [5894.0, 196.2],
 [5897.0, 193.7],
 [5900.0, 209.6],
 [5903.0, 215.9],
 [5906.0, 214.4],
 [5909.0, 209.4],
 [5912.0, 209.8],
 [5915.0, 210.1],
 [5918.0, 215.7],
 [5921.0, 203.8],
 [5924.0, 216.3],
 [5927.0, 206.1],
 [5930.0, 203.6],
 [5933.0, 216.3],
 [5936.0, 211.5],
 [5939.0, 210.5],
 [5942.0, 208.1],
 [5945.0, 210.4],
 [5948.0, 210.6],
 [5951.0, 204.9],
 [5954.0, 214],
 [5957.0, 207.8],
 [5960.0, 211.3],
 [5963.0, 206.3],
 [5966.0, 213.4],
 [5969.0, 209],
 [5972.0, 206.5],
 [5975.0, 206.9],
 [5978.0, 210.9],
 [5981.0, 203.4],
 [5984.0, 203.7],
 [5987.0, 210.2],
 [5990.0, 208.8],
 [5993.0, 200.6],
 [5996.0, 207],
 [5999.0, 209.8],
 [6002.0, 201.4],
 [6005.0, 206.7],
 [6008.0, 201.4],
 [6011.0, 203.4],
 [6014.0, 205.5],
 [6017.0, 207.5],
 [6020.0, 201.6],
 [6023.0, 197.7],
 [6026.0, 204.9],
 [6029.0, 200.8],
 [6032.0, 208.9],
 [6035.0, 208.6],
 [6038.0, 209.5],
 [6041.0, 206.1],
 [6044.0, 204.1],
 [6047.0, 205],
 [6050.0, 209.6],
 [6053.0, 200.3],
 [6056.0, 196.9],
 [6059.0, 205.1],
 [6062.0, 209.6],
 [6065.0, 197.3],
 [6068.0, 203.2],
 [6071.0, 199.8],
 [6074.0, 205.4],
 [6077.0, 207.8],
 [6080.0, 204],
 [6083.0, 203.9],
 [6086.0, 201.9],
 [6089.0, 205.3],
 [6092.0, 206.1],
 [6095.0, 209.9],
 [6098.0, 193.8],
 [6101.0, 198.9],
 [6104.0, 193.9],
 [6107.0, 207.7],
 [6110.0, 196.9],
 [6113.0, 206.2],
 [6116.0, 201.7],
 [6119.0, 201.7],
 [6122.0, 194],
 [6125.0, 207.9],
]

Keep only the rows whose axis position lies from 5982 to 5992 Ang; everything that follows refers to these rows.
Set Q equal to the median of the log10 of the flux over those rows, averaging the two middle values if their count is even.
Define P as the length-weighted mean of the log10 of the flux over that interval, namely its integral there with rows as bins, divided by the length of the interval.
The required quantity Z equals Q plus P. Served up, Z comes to 4.64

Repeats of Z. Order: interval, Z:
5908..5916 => 4.64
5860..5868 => 4.64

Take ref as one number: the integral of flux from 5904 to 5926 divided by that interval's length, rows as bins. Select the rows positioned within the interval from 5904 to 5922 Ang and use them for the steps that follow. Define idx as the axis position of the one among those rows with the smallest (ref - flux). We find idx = 5918.0 Ang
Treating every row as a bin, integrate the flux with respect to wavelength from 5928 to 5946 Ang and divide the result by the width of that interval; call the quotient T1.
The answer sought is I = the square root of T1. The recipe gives 14.5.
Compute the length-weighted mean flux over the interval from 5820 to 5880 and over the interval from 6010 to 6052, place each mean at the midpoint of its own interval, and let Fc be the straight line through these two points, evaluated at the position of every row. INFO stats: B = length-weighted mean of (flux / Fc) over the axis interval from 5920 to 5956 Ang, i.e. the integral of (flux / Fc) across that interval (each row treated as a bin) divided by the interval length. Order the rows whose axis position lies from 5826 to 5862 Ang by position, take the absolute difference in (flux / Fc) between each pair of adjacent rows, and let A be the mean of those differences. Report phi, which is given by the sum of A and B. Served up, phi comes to 1.05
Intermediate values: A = 0.043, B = 1.005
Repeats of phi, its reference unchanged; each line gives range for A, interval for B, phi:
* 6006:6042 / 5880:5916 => 1.00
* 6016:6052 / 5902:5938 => 1.03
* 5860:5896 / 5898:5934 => 1.04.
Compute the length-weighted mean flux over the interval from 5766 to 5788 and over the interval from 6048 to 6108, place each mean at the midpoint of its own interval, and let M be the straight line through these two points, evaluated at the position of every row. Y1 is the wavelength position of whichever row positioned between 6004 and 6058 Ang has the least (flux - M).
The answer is 6023.0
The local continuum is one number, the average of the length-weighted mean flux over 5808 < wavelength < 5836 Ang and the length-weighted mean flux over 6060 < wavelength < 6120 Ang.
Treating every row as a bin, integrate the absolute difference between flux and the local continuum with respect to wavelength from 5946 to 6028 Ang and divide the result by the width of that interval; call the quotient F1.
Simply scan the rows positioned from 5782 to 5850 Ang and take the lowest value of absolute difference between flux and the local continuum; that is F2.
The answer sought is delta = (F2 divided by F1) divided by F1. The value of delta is 0.013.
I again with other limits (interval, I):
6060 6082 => 14.3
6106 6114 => 14.3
